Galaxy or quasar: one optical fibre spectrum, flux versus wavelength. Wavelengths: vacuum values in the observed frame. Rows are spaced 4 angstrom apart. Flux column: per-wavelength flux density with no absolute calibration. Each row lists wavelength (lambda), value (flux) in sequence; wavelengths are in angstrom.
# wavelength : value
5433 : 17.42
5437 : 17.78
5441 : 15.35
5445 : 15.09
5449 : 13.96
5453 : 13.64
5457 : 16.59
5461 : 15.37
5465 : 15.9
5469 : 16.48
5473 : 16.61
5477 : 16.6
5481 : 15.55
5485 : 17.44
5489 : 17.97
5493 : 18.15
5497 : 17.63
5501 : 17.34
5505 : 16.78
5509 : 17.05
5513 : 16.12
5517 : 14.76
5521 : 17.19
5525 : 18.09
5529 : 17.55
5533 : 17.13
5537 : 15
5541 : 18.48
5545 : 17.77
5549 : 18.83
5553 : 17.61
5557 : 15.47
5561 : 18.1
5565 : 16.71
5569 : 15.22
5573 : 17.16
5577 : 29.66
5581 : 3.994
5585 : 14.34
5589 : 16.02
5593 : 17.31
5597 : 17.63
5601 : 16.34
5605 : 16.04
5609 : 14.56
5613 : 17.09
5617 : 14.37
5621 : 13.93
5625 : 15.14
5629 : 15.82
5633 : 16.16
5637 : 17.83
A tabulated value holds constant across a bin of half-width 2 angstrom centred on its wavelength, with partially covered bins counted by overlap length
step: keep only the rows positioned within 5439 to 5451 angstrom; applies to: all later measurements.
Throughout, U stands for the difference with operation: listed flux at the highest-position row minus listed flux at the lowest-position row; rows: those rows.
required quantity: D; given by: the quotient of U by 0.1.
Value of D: -14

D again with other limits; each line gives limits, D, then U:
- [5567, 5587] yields -9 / -0.9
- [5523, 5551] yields 7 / 0.7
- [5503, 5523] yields 4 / 0.4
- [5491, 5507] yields -14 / -1.4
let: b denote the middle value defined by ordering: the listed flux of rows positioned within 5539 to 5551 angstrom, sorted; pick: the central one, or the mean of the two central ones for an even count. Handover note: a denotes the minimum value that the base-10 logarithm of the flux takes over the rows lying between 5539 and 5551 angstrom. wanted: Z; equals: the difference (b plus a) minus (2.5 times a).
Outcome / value 16.6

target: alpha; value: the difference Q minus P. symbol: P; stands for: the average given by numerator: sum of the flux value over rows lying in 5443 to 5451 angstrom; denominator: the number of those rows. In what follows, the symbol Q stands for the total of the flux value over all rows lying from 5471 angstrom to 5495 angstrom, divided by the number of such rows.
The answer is 2.5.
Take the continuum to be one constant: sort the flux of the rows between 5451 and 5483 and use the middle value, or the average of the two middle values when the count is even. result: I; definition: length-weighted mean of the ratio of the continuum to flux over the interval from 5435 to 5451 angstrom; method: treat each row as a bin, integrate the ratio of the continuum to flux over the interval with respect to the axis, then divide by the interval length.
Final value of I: 1.05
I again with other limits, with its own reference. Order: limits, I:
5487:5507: 0.92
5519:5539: 0.96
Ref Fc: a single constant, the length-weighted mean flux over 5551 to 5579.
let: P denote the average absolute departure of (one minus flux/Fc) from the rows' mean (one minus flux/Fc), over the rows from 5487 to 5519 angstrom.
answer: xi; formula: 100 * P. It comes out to 4.4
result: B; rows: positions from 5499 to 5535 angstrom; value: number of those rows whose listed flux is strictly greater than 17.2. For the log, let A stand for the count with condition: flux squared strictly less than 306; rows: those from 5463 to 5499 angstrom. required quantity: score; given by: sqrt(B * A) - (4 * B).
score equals -8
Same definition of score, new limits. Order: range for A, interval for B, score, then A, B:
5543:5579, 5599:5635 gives 0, 4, 0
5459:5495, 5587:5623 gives -4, 7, 2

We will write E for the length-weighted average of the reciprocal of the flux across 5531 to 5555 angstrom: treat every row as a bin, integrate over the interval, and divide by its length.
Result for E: 0.0576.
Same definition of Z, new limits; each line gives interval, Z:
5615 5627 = 12.7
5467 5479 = 14.8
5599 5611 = 14.3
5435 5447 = 13.6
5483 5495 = 16.1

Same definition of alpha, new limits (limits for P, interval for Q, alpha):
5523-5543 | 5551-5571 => -0.6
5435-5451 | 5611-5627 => -0.4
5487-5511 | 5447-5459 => -2.8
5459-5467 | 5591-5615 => 0.9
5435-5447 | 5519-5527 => 1.6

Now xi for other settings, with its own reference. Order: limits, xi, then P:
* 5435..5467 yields 5.2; 0.052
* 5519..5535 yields 1.8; 0.018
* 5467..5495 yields 4.1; 0.041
